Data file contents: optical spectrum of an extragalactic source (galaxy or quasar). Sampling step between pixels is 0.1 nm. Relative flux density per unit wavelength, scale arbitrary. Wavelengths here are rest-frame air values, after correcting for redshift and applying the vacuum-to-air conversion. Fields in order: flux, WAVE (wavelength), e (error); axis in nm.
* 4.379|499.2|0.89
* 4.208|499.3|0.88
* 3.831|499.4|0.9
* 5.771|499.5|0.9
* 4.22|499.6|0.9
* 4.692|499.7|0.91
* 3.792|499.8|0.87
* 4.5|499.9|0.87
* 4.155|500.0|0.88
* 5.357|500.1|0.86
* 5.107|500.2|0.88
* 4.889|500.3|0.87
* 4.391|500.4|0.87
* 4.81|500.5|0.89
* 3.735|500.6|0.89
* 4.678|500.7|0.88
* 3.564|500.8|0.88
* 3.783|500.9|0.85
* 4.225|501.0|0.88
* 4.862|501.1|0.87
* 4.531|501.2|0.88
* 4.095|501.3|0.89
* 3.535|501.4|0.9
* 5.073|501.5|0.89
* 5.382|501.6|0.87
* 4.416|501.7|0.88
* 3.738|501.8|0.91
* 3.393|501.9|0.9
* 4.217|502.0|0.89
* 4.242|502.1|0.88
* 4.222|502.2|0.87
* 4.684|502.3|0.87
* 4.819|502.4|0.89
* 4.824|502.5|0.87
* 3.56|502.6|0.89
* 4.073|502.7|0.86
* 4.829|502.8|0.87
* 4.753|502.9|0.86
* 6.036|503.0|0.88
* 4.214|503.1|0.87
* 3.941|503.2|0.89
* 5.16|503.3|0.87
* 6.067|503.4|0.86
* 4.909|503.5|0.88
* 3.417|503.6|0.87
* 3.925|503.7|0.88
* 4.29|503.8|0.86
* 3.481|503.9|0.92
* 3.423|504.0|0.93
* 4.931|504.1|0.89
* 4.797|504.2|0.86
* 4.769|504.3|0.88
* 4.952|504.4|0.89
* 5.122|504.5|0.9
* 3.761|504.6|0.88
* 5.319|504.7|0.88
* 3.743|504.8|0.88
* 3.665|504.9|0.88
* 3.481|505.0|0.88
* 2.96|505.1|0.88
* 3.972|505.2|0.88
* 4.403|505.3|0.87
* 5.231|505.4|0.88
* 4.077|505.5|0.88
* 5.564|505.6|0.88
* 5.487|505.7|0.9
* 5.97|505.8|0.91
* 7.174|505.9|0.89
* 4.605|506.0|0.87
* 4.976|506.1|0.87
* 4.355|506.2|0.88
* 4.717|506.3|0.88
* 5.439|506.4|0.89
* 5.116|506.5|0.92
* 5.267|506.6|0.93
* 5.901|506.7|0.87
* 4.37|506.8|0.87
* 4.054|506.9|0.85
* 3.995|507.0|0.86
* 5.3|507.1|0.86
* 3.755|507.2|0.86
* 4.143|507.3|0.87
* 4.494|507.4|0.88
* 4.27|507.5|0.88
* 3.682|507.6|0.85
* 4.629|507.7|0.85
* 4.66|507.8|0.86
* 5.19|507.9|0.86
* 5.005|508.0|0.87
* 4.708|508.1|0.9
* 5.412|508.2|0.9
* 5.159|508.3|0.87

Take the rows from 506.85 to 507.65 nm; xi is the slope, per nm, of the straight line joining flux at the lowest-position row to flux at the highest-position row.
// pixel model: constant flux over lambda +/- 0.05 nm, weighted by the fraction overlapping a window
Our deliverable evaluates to -1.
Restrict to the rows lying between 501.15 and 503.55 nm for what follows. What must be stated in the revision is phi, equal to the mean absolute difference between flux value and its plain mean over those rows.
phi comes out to 0.56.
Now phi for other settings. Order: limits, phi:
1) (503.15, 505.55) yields 0.67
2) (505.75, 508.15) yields 0.59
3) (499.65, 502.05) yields 0.49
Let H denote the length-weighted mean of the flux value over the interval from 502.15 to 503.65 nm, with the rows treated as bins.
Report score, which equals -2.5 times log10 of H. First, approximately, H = 4.63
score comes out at -1.66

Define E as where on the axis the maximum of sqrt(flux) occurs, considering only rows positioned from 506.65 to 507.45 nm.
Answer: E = 506.7 nm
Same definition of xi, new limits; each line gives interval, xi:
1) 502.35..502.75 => -2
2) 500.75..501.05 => 3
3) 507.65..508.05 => 1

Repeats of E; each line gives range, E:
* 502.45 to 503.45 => 503.4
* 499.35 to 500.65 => 499.5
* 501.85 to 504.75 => 503.4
